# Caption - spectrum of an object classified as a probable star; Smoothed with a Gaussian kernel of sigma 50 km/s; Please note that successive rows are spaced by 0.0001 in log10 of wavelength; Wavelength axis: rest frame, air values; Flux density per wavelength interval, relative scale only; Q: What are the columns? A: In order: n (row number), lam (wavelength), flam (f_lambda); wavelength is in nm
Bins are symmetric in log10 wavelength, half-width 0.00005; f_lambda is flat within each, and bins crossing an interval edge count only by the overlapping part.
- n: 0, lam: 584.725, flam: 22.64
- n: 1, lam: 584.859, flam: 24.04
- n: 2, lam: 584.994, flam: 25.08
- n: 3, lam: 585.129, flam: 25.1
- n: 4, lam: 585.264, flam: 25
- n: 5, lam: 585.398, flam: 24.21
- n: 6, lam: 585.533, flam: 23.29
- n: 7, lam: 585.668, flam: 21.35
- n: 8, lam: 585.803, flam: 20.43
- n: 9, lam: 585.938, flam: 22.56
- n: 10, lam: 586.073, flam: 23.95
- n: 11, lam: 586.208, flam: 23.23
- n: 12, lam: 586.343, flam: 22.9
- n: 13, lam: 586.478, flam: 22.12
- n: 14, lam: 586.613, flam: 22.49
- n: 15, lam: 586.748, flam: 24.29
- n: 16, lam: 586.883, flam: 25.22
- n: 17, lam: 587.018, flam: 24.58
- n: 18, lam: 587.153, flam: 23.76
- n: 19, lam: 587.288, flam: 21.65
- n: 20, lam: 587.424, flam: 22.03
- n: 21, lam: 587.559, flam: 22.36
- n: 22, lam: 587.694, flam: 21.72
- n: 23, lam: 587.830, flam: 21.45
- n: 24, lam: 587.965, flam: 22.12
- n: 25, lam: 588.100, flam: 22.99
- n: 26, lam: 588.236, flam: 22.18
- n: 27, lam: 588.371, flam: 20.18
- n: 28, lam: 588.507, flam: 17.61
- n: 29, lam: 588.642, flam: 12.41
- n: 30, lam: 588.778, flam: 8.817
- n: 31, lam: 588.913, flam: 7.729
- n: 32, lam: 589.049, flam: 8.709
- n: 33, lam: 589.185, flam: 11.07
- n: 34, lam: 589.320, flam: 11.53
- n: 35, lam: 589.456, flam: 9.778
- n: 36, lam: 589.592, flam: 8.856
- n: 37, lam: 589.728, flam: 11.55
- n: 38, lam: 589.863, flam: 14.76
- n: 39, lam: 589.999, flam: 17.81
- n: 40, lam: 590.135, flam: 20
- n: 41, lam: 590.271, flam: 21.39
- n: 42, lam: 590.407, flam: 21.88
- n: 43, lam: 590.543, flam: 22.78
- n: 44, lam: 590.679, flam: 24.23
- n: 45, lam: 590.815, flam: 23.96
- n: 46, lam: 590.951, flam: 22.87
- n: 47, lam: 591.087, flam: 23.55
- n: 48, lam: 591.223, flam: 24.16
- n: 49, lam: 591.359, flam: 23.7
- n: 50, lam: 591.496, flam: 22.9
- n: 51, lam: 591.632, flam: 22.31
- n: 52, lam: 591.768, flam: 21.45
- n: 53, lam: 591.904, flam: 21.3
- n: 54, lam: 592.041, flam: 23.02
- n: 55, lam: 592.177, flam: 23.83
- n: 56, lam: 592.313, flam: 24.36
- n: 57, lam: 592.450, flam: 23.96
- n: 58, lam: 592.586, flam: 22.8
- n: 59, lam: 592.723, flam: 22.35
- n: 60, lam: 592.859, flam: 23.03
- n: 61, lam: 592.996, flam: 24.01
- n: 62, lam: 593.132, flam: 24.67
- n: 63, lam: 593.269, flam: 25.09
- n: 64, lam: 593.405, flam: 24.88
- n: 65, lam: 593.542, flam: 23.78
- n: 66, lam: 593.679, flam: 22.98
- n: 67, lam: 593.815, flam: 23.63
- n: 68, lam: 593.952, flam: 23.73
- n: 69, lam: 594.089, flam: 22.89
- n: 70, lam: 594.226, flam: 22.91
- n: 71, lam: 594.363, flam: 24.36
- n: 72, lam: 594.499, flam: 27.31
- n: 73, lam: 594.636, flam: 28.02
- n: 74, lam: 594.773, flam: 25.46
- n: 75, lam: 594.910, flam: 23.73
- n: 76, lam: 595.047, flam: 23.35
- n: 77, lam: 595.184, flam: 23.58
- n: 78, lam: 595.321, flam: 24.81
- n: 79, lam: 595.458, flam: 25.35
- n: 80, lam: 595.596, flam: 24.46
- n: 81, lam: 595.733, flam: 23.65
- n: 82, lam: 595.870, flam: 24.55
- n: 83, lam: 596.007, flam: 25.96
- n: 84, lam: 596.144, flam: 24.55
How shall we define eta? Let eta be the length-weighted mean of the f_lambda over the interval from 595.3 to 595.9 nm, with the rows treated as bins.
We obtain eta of 24.5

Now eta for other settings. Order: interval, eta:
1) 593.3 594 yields 23.9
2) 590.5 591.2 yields 23.6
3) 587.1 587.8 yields 22.2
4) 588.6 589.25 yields 9.6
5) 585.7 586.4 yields 22.5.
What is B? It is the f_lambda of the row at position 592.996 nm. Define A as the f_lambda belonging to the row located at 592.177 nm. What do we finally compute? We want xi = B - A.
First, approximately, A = 23.83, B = 24.01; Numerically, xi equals 0.2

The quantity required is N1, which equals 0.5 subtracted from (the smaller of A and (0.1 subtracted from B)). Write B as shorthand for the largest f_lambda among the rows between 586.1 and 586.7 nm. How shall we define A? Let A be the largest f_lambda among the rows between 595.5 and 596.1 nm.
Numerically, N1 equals 22.6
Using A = 25.96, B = 23.23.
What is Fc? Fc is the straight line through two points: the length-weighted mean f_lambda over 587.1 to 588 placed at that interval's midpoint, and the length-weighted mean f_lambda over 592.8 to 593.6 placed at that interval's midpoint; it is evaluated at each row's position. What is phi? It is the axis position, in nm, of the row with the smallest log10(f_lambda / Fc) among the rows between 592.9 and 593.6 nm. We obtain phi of 593.542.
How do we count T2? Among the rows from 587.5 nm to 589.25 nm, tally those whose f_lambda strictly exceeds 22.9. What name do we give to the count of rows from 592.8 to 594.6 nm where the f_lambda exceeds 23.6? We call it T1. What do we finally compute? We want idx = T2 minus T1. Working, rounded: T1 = 9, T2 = 1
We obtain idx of -8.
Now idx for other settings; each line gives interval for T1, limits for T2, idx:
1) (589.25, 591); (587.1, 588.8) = 0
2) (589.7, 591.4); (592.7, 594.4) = 7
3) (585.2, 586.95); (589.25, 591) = -3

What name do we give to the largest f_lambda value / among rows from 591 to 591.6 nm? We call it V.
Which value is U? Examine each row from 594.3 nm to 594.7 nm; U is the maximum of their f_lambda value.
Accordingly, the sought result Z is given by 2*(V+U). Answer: 104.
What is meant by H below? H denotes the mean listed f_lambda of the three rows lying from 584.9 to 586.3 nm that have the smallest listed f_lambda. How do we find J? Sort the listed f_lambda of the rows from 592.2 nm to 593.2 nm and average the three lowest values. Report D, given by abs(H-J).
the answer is 1.3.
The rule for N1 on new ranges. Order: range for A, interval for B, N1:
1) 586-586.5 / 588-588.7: 22.4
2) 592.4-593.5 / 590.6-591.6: 23.6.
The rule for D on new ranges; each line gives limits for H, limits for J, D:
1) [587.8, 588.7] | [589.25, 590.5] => 6.7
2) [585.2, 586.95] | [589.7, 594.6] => 6.6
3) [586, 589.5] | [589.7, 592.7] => 6.3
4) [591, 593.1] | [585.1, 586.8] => 0.4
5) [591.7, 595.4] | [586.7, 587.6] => 0.3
